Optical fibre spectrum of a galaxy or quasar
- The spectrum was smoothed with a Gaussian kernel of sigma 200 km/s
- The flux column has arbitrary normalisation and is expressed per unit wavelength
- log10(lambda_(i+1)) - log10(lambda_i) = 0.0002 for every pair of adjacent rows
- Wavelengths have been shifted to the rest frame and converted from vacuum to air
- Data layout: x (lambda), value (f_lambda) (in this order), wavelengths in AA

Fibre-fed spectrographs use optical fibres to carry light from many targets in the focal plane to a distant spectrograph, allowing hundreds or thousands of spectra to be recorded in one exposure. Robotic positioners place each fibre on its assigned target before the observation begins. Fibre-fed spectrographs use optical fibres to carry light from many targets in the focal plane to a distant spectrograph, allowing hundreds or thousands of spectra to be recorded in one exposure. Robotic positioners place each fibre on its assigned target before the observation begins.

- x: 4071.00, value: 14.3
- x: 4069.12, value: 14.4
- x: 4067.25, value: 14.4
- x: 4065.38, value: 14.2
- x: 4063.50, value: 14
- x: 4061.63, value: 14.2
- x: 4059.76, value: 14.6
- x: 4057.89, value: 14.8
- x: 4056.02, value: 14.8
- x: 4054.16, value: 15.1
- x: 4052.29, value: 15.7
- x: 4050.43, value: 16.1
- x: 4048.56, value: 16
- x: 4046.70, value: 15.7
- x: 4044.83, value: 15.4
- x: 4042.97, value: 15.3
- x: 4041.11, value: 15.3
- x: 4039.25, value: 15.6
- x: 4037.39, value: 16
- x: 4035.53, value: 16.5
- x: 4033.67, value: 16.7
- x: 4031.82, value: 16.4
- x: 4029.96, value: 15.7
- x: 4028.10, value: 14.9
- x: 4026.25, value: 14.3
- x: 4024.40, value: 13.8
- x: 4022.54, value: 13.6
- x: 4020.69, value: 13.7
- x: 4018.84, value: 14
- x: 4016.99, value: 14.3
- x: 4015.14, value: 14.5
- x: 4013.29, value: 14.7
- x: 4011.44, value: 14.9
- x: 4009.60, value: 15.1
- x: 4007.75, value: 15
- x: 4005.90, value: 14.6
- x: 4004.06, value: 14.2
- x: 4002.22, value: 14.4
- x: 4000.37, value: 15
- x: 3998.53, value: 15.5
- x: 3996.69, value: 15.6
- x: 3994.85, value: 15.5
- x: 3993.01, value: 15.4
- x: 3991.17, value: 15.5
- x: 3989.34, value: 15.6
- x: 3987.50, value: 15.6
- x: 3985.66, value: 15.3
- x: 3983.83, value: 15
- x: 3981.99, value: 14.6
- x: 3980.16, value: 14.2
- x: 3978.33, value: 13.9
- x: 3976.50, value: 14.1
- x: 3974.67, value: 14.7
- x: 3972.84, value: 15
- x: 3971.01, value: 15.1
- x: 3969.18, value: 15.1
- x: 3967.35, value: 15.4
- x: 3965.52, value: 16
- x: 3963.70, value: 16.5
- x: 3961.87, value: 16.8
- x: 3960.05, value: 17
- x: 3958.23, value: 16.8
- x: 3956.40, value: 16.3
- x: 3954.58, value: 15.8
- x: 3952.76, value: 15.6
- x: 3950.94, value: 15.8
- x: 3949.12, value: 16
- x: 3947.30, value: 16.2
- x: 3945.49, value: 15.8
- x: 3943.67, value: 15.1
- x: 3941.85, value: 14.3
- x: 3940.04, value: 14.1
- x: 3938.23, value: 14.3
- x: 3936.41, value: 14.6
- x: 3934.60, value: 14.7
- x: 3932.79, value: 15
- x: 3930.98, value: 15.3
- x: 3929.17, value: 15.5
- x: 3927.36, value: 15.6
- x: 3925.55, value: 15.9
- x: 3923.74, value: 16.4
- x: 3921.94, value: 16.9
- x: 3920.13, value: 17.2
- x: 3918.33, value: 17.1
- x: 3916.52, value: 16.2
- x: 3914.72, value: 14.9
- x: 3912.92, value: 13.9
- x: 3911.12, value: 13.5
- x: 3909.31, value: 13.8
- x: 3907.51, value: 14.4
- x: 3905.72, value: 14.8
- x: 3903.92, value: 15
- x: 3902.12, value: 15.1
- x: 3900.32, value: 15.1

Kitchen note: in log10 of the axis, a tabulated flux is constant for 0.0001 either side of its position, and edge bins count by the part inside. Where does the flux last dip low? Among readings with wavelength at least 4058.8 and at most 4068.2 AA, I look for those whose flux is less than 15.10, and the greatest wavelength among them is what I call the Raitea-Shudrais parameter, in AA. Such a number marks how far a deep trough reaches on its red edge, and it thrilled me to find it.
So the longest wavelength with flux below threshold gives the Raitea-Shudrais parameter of 4067.25 AA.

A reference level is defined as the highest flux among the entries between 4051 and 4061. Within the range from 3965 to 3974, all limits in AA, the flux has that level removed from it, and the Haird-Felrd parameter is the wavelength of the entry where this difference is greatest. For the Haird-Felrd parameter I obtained 3965.52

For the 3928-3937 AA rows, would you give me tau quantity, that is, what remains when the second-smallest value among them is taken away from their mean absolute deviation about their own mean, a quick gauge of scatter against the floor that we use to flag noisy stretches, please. -14.4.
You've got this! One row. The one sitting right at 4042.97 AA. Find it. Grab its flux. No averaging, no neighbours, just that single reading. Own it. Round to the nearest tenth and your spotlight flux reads 15.3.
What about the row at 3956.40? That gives 16.3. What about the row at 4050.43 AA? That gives 16.1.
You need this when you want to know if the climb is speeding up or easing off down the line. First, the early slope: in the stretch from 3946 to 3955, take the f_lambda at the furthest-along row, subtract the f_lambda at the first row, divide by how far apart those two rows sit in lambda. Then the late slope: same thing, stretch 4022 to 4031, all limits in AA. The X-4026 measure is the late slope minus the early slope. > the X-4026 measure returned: 0.34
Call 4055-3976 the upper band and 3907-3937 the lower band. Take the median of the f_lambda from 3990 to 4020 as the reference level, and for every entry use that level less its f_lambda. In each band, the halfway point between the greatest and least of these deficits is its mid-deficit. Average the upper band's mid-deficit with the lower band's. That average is -0.30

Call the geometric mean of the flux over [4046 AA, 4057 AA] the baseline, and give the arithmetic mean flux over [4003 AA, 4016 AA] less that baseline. -0.8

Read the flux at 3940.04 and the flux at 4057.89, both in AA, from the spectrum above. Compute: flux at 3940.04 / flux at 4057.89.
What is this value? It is 0.95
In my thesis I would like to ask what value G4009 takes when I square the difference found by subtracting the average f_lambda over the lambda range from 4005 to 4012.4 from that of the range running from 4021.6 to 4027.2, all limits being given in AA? 1.0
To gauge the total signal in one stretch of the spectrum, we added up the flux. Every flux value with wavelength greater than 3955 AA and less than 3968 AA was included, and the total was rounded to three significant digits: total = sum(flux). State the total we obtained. 115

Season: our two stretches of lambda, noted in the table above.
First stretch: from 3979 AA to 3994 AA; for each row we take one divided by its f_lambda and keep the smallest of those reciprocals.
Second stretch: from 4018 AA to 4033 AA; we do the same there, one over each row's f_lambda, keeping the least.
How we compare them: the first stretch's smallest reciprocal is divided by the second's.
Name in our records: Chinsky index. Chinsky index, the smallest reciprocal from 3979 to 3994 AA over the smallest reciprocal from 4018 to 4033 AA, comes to 1.05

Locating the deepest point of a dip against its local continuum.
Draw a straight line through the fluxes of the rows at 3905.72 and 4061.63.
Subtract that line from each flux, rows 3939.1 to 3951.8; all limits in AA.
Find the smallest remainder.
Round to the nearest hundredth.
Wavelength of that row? 3940.04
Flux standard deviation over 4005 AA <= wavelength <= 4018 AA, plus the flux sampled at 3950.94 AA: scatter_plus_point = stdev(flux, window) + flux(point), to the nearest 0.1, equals 16.1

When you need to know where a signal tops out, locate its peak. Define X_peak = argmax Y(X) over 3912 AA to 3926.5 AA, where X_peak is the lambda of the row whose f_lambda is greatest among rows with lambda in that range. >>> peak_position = 3920.13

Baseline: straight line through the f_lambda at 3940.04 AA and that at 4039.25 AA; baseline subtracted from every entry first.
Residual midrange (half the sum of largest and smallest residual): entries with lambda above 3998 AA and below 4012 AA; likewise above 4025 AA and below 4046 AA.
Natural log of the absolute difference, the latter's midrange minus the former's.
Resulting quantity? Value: -1.5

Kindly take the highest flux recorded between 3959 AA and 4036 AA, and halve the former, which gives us 8.50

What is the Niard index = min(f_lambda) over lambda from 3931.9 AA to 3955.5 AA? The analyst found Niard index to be 14.1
